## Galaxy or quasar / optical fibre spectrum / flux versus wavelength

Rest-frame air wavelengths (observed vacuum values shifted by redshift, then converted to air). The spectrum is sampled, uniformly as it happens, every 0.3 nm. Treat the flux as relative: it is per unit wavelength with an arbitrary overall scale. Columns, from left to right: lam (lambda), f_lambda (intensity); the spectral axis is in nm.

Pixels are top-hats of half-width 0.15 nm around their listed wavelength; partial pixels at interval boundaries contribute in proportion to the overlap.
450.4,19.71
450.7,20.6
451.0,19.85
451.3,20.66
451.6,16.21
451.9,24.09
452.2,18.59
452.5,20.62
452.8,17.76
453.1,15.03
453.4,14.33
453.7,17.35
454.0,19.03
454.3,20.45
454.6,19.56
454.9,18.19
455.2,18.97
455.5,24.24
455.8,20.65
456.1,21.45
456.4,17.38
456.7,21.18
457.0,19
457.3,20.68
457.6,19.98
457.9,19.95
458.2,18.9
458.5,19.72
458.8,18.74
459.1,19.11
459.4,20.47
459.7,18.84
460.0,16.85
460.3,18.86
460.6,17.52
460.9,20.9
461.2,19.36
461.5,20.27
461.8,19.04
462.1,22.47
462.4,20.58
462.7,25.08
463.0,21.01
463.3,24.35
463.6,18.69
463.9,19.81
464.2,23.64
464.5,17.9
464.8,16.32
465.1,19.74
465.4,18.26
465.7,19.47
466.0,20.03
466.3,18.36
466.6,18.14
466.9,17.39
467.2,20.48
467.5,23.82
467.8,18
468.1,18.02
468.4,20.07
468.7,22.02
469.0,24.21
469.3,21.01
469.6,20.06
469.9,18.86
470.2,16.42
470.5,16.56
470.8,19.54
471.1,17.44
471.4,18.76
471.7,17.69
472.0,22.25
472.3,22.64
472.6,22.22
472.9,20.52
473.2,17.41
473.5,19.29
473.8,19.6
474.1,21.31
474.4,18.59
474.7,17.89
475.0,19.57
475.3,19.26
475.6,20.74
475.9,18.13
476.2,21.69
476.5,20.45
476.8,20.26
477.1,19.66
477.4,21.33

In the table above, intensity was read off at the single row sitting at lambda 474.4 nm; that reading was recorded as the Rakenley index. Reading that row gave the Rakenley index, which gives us 18.59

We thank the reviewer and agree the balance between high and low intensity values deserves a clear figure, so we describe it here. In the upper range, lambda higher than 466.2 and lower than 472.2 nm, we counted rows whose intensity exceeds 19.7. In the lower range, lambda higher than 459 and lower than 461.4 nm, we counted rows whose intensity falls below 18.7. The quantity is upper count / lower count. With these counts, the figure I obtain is 4.0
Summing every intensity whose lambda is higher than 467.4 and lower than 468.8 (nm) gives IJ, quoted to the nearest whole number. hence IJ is 102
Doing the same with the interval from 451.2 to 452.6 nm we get 100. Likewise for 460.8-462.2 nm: 102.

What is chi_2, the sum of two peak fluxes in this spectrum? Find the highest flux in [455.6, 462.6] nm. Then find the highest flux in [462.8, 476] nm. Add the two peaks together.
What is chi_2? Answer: 46.8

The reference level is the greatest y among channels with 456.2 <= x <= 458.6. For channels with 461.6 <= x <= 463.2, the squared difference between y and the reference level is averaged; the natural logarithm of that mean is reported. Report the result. 1.5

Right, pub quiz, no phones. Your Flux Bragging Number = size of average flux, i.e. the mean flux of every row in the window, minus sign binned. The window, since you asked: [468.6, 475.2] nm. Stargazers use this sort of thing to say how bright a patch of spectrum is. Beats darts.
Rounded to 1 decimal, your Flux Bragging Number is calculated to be 19.7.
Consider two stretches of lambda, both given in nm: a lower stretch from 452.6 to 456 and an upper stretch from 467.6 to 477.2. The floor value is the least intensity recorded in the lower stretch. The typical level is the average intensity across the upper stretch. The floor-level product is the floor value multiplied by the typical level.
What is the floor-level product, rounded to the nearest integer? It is 282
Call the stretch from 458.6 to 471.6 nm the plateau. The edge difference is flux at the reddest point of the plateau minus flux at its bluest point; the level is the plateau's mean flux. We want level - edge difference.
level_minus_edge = 19.7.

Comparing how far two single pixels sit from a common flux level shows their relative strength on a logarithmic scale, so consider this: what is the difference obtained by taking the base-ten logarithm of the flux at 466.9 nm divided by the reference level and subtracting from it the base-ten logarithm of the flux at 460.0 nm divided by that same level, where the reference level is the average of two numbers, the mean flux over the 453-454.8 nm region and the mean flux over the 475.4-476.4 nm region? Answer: 0.01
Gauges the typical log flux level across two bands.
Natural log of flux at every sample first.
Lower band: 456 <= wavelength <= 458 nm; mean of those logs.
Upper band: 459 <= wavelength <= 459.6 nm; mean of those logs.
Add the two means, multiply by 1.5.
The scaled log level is 8.96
